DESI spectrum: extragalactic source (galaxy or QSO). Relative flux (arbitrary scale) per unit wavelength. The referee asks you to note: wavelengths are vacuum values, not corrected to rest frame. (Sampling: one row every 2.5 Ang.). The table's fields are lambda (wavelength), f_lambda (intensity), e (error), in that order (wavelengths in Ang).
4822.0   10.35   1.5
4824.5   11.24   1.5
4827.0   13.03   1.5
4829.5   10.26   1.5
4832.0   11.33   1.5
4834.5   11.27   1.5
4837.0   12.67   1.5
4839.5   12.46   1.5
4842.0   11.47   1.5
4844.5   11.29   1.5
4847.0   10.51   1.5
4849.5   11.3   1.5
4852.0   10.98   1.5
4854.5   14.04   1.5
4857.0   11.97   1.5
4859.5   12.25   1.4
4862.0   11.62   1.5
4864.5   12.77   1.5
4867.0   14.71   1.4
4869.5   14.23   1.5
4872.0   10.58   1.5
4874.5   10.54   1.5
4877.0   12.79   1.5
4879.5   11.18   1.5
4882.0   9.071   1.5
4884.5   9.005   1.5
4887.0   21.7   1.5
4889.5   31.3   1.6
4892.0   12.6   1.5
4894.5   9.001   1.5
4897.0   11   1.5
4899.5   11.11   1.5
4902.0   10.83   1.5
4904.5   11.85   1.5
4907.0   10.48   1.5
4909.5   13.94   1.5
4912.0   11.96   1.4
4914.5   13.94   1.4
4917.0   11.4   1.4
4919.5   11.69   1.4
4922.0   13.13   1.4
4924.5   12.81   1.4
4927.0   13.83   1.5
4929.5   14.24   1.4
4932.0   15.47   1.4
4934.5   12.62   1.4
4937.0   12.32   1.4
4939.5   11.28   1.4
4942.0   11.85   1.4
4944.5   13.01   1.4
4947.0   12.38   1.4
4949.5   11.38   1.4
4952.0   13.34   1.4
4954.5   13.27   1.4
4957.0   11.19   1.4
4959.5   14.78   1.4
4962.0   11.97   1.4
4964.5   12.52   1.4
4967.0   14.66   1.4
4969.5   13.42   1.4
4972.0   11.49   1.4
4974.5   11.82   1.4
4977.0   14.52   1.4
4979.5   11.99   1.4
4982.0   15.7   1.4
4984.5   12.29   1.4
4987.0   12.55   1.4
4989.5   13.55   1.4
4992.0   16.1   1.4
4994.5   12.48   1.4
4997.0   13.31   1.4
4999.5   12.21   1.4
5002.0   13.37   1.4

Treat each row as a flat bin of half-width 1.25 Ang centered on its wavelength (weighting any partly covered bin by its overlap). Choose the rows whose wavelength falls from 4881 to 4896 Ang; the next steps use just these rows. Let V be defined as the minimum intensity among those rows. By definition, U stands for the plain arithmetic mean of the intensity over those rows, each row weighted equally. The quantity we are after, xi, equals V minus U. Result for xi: -6.45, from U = 15.4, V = 9.001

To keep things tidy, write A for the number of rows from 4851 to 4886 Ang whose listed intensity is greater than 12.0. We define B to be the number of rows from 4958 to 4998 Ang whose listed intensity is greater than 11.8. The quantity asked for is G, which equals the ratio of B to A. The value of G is 2.5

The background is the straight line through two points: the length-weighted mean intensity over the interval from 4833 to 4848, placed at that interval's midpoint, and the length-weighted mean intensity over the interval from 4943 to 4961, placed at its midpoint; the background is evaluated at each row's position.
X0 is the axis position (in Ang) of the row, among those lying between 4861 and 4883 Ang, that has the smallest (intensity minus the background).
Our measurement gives 4882.0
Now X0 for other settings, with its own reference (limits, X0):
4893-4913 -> 4894.5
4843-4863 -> 4847.0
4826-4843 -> 4829.5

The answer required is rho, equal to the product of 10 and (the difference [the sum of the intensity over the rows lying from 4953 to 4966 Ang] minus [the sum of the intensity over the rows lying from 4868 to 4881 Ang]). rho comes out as 44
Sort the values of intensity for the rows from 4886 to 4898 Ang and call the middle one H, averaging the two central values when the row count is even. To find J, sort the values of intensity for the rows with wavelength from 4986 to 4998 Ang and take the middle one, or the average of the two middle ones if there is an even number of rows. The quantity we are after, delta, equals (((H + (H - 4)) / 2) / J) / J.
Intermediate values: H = 12.6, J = 13.3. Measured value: 0.060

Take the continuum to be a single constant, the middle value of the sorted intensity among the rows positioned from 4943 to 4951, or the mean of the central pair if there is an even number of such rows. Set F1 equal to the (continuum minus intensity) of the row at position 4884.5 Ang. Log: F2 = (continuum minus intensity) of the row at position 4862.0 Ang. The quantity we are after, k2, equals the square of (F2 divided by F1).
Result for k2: 0.1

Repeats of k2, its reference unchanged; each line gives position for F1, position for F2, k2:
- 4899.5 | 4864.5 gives 0.1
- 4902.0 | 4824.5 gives 0.5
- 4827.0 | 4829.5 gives 10.6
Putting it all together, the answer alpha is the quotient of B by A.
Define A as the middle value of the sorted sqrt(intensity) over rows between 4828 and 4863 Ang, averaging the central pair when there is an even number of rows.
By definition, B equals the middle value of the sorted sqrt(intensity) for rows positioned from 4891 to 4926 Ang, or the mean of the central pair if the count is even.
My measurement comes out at 1.02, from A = 3.38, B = 3.43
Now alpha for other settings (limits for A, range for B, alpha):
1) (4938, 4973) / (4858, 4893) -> 1.00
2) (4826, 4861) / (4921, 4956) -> 1.06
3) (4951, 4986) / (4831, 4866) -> 0.95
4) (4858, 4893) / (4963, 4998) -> 1.02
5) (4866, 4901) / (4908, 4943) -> 1.07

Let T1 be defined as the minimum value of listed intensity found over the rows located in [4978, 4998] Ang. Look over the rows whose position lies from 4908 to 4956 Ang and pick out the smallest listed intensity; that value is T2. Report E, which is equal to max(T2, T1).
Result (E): 12.0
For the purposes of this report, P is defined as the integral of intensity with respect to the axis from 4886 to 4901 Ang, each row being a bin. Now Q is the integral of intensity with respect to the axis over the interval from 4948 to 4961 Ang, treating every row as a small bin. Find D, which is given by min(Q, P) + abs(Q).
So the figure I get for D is 332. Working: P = 239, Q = 166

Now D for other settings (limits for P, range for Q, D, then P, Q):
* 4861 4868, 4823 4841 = 302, 91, 211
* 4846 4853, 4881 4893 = 280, 77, 204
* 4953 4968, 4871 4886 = 321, 196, 161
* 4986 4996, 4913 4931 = 371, 137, 234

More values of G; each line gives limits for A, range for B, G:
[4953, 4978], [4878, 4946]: 2.7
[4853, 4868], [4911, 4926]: 1.0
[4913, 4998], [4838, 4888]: 0.4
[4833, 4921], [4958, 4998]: 1.2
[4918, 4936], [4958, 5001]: 2.7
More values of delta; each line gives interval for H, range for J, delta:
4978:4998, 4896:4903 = 0.090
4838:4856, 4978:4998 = 0.056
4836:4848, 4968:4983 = 0.059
